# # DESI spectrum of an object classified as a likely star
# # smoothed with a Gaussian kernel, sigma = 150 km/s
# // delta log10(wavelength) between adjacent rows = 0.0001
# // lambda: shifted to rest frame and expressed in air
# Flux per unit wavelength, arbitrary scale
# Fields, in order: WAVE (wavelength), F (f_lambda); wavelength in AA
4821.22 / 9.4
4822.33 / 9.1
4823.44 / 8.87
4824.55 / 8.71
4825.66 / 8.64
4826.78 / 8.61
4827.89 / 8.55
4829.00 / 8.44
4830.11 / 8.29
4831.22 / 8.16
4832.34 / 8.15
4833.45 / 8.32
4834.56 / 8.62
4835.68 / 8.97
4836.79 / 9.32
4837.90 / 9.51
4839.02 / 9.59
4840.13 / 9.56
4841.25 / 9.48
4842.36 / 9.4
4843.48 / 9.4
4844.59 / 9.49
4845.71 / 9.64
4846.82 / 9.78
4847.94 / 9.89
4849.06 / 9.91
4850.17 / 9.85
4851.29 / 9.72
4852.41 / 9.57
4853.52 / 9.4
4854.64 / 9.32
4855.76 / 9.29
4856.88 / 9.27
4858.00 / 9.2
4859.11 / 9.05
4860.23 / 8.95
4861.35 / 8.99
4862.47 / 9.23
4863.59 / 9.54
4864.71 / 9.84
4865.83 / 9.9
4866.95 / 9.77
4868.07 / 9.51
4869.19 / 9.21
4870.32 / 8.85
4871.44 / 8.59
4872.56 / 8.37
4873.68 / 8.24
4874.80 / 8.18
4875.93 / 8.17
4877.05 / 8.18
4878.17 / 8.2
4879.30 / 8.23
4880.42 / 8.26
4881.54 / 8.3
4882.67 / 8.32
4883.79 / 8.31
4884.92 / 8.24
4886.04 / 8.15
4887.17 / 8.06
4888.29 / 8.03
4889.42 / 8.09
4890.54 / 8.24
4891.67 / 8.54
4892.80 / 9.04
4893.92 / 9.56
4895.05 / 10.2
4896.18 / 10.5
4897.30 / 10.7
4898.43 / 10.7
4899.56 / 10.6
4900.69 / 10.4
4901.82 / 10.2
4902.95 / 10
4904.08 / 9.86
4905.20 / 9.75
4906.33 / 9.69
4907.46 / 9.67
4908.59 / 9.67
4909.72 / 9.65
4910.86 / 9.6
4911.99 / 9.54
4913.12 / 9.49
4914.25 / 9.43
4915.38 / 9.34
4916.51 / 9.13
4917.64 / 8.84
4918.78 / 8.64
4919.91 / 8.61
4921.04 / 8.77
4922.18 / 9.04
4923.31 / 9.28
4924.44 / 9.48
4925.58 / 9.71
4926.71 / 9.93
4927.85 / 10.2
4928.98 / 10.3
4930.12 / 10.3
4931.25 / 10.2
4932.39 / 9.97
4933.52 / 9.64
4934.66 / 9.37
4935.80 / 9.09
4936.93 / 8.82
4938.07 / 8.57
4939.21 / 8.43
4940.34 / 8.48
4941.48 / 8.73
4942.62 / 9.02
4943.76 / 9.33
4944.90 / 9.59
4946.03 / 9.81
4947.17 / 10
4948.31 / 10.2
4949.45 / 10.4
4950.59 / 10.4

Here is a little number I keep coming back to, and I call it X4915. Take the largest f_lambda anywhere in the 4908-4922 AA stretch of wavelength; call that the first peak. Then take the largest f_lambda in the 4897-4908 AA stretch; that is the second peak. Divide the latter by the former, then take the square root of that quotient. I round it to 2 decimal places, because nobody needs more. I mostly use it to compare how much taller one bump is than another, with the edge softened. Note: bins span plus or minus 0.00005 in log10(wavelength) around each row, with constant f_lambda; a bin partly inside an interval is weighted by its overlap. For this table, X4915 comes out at 1.05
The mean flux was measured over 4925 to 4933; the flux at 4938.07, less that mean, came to -1.5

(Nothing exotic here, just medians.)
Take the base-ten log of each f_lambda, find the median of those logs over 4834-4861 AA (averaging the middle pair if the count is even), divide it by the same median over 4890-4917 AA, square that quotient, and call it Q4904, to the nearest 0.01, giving 0.98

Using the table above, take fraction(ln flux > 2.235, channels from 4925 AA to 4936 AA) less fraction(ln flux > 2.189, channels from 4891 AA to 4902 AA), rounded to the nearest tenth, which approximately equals 0.0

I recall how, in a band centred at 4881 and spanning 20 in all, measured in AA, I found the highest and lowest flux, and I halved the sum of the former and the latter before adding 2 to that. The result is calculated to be 10.3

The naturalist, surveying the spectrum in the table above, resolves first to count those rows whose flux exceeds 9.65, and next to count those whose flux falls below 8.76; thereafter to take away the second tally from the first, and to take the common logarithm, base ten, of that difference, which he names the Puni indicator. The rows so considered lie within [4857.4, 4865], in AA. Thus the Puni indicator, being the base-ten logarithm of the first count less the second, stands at 0.0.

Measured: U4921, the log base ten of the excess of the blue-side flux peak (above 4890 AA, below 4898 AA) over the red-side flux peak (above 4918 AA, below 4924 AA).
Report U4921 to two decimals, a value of 0.15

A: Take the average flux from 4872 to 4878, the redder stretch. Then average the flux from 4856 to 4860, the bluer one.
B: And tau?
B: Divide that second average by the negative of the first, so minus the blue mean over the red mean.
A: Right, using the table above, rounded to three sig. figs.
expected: -1.11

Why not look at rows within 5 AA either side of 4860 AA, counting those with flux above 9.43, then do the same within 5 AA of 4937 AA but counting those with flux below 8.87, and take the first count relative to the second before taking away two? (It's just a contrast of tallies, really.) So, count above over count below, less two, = -1.6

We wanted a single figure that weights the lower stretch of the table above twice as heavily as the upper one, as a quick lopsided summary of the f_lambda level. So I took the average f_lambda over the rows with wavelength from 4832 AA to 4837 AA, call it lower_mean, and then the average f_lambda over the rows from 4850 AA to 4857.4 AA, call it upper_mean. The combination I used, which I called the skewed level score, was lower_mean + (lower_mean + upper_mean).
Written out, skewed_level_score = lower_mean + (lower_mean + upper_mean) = 26.8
